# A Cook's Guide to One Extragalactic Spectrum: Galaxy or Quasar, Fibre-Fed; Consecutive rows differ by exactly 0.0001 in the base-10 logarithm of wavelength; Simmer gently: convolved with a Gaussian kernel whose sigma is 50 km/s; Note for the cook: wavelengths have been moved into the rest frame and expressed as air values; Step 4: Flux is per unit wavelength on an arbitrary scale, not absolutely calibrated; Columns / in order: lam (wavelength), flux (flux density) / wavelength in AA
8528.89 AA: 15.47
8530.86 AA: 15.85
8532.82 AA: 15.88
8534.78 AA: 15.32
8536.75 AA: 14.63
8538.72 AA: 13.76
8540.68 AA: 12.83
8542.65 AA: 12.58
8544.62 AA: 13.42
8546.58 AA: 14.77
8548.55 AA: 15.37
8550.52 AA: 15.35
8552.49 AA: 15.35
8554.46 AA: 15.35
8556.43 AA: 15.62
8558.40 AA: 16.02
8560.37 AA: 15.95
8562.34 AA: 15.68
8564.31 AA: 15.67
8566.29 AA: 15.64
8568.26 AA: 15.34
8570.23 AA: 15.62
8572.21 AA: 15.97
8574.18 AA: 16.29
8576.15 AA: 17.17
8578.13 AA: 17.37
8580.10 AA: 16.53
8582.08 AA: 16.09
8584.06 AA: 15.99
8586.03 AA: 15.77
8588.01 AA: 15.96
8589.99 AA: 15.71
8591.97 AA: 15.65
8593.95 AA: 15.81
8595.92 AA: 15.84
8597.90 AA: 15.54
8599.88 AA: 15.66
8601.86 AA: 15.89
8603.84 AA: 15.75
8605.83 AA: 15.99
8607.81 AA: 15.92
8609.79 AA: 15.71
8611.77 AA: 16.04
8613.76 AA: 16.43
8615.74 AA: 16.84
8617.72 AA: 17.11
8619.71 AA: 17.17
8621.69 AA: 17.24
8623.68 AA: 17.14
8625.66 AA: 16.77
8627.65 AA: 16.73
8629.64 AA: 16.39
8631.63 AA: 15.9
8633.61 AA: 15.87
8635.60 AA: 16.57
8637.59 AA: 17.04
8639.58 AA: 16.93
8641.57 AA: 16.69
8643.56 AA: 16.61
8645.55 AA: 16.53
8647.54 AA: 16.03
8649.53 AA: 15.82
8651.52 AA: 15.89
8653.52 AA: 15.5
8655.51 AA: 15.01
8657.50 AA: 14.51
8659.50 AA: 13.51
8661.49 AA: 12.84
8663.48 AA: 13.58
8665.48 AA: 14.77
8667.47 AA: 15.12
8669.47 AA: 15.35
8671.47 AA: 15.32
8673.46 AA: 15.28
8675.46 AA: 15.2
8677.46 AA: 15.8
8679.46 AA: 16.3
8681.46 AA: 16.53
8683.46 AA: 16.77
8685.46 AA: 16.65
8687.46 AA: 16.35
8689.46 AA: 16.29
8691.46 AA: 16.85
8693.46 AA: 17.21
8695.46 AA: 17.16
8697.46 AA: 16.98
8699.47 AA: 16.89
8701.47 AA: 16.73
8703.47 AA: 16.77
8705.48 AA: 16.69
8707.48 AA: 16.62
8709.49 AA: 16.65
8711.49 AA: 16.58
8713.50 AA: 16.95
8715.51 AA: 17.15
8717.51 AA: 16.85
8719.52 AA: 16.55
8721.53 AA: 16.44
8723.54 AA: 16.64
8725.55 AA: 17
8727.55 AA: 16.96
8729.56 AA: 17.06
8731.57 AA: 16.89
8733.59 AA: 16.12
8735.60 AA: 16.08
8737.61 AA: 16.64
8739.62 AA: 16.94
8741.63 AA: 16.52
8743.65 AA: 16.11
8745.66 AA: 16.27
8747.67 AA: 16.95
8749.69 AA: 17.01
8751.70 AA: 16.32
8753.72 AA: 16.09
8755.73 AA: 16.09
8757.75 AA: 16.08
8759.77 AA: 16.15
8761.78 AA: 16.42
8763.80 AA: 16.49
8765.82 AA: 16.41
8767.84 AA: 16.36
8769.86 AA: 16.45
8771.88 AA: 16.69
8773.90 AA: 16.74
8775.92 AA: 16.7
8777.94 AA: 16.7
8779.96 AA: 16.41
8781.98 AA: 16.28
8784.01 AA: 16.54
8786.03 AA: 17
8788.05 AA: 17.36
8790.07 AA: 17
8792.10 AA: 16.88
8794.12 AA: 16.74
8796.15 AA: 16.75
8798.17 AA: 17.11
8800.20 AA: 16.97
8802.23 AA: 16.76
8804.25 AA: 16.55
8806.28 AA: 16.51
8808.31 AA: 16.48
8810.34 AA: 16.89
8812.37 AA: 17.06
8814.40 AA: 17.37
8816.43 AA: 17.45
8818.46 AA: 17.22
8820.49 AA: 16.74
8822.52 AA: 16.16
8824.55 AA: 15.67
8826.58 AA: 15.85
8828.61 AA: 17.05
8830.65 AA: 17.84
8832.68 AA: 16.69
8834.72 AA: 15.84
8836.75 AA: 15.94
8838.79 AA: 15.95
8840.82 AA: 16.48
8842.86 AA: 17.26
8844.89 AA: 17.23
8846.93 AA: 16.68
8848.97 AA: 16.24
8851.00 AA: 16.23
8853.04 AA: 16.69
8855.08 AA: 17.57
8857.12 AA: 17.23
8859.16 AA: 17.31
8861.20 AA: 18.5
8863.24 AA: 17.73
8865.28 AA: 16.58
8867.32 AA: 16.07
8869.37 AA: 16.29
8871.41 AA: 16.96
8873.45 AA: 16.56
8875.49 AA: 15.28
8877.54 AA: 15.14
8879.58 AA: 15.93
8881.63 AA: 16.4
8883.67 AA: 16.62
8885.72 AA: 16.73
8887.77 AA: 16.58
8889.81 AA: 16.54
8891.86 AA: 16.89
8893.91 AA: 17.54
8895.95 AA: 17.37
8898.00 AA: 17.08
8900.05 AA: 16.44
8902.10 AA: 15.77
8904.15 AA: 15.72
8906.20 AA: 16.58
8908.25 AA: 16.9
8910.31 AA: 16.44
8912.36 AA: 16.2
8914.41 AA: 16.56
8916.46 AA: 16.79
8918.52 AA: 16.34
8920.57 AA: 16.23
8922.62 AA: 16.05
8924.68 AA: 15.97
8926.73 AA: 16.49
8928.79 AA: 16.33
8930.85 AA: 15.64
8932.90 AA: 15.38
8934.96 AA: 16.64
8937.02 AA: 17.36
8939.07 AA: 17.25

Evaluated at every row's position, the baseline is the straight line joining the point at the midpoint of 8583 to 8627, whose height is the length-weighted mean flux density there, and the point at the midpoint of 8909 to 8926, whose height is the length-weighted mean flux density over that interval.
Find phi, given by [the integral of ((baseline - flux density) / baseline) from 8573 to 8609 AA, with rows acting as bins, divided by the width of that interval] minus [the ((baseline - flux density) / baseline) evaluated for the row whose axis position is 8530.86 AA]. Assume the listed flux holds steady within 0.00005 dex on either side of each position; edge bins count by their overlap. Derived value -0.011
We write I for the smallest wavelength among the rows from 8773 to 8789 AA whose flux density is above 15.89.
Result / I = 8773.90 AA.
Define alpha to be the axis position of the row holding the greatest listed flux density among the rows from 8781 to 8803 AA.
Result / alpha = 8788.05 AA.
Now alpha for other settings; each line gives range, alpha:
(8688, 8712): 8693.46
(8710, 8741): 8715.51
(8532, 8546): 8532.82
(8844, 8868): 8861.20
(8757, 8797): 8788.05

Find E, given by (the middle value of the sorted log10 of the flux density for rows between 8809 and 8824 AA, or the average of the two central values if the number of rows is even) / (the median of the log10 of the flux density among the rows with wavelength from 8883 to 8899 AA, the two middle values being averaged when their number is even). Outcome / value 1.01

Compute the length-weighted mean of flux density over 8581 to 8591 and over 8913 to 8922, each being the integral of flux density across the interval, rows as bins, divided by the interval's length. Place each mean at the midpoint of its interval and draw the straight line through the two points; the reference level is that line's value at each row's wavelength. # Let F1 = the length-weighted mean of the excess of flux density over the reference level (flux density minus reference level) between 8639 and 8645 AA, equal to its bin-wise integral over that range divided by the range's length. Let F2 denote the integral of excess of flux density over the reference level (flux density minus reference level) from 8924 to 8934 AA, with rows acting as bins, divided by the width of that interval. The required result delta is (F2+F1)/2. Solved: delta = 0.10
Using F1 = 0.7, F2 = -0.51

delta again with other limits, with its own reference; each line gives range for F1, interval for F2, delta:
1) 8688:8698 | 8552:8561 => 0.30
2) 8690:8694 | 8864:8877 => 0.37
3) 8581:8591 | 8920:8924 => -0.17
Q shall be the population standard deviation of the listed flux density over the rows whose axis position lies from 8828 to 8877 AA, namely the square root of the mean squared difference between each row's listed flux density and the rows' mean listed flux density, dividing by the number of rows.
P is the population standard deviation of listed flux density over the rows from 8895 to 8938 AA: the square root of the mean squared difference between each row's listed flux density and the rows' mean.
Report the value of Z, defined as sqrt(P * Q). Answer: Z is 0.62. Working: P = 0.52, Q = 0.7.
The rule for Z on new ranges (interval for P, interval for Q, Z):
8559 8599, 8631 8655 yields 0.49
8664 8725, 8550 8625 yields 0.63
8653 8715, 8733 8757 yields 0.63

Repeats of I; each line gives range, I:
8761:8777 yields 8761.78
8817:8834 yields 8818.46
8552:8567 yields 8558.40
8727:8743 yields 8727.55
